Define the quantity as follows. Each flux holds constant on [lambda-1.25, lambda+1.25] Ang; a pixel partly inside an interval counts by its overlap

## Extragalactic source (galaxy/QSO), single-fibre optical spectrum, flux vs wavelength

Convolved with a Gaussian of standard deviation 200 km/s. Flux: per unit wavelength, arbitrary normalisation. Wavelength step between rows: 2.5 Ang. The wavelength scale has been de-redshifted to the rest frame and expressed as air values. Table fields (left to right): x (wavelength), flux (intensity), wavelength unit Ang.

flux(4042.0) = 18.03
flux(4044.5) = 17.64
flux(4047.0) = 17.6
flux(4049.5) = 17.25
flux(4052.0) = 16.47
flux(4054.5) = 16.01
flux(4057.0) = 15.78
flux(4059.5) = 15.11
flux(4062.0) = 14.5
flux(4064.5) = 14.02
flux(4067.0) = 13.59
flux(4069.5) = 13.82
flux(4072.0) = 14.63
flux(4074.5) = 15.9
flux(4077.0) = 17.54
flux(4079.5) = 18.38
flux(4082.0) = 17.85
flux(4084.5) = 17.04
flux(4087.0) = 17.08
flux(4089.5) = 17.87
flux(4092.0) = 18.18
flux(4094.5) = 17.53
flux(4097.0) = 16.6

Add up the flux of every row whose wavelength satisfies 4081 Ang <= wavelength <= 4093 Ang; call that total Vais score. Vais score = 88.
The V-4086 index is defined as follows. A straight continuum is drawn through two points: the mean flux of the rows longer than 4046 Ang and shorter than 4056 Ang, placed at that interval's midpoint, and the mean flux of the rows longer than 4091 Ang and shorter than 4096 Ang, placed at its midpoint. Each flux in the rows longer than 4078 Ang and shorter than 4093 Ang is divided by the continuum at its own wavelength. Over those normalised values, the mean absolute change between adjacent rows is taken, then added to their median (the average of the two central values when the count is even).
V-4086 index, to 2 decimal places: 1.04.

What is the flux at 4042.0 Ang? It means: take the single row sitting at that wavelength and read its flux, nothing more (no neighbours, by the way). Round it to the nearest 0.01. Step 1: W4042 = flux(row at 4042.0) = 18.03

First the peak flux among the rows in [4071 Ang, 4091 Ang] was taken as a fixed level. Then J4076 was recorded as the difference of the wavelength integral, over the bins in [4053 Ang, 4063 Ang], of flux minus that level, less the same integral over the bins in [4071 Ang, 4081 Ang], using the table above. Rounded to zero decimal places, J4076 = -13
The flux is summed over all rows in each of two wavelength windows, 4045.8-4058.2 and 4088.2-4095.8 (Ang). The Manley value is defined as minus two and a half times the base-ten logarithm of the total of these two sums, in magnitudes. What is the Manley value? -5.3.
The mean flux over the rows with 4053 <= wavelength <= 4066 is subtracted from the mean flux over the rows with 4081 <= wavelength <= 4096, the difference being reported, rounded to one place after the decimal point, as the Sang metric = 2.5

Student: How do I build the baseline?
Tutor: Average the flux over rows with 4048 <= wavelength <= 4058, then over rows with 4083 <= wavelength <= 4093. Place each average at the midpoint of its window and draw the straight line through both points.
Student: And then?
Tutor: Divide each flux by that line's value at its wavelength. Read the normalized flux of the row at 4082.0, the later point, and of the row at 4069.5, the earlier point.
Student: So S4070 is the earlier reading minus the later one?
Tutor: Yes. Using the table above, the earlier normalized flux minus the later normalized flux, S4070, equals -0.21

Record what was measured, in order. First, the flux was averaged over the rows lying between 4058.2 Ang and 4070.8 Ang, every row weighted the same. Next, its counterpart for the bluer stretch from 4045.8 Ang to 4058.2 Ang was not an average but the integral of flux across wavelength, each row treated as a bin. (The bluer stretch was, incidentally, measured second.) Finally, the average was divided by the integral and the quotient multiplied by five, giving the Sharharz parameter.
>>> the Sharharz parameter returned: 0.34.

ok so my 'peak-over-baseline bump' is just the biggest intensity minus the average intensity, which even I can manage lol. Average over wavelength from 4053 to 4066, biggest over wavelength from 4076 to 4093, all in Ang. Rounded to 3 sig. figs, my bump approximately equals 3.30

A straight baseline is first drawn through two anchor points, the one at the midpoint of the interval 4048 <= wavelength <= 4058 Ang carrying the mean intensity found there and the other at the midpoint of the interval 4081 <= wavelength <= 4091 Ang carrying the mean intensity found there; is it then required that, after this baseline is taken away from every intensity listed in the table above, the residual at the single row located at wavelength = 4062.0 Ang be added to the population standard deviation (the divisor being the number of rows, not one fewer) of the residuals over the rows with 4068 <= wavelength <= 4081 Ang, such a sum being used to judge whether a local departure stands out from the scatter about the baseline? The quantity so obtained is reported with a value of -0.6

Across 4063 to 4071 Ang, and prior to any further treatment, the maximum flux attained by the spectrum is 14.02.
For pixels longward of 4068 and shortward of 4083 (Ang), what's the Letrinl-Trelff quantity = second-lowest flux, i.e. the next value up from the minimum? 14.63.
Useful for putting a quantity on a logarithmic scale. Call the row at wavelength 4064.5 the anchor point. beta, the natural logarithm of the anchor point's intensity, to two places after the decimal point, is 2.64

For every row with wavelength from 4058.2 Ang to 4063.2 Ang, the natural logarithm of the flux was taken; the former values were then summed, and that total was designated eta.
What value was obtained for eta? 5.39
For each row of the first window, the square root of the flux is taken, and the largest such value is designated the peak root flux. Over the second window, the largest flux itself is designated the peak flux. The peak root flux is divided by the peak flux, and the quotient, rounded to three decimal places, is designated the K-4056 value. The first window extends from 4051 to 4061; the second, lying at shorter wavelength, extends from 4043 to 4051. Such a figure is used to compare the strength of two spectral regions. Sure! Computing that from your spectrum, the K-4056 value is 0.230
